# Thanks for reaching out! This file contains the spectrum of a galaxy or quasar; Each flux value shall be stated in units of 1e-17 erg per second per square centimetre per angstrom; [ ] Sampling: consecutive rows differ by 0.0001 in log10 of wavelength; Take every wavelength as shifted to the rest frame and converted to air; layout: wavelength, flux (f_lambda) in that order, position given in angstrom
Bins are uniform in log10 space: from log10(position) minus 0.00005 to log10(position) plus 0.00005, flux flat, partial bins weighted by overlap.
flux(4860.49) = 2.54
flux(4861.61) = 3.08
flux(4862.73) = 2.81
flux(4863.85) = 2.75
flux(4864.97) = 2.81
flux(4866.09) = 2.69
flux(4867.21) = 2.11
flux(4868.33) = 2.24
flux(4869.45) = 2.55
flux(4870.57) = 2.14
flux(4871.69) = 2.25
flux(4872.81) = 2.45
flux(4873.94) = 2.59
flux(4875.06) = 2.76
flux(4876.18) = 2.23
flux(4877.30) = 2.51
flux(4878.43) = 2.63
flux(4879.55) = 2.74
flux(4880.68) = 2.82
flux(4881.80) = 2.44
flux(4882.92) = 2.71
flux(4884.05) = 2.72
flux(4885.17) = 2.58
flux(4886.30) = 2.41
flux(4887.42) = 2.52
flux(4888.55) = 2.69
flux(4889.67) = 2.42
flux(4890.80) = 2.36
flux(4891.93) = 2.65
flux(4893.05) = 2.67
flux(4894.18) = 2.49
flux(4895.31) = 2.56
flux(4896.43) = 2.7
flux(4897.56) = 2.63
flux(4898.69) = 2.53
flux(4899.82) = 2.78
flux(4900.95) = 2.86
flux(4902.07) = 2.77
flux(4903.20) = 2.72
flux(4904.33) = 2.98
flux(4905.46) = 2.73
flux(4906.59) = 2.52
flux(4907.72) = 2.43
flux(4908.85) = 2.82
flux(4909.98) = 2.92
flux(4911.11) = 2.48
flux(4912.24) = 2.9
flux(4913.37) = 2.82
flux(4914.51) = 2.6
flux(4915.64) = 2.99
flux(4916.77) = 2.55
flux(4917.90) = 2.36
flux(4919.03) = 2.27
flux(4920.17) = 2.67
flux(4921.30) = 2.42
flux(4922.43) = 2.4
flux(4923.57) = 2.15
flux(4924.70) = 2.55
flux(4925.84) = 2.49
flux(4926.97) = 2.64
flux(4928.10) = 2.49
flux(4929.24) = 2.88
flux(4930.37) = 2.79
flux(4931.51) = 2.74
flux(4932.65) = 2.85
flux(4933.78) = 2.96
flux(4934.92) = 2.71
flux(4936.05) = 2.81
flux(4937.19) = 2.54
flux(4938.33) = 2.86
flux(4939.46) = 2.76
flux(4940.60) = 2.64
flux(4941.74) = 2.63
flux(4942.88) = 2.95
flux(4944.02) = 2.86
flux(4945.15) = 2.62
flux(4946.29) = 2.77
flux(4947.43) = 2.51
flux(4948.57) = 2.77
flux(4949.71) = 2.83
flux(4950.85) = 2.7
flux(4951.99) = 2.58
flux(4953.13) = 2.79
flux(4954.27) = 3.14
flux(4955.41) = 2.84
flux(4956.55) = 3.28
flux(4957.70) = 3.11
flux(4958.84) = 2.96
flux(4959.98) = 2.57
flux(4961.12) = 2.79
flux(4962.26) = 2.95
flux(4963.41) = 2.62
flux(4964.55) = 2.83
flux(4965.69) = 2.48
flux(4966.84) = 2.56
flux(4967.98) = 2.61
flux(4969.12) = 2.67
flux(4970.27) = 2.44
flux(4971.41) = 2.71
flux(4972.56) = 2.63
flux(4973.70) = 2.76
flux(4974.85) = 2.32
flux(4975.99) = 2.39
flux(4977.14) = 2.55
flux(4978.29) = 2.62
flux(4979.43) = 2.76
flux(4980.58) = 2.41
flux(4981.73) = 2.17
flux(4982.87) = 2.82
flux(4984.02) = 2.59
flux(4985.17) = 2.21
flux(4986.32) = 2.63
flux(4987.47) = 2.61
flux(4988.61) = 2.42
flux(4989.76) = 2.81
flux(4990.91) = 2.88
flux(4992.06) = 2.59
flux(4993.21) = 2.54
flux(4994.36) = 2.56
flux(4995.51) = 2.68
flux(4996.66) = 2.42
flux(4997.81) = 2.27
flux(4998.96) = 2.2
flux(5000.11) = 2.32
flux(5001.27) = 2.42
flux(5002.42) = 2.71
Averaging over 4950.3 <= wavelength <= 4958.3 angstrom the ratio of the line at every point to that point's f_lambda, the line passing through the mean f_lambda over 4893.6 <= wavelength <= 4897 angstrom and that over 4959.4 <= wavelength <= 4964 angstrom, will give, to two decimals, 0.94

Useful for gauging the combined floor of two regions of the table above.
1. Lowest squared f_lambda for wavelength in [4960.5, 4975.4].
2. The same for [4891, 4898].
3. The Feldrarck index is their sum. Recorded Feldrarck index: 11.6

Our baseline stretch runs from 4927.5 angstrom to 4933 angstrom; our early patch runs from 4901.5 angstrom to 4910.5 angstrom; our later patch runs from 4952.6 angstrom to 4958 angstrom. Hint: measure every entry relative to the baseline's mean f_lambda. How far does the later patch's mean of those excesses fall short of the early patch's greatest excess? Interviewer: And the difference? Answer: -0.05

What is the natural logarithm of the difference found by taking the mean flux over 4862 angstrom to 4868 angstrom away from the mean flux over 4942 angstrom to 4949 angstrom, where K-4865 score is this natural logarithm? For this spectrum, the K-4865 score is -2.2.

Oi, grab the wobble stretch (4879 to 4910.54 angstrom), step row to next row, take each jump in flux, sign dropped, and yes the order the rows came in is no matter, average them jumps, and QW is 0.159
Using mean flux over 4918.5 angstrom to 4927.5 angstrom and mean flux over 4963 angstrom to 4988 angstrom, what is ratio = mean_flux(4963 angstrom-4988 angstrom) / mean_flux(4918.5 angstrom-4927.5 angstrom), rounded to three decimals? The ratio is 1.047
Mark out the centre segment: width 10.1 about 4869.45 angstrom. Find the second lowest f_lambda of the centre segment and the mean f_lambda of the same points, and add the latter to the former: 4.57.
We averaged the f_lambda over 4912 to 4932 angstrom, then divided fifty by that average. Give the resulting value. 19.3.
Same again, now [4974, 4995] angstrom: 19.6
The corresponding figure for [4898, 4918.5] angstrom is 18.5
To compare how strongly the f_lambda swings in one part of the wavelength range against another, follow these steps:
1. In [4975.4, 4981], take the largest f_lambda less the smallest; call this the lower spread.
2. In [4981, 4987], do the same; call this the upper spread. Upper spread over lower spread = 1.8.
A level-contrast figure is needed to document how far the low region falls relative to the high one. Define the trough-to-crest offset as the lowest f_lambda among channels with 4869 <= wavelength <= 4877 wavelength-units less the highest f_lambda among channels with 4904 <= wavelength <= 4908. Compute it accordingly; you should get -0.8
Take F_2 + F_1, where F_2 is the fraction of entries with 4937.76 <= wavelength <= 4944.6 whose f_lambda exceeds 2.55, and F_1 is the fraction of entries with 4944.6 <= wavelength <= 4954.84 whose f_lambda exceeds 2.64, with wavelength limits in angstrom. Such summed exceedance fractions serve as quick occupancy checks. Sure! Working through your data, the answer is 1.7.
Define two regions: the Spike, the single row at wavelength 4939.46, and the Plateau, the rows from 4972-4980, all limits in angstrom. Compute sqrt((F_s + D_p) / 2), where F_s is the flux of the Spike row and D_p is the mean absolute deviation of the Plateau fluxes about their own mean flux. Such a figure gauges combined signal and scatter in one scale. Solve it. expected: 1.20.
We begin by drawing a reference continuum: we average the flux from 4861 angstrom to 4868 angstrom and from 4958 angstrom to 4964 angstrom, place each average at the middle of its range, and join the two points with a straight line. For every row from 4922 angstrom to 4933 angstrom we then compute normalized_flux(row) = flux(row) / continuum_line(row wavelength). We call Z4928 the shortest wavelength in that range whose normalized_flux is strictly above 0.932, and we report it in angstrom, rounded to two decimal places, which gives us 4926.97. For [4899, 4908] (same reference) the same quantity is 4899.82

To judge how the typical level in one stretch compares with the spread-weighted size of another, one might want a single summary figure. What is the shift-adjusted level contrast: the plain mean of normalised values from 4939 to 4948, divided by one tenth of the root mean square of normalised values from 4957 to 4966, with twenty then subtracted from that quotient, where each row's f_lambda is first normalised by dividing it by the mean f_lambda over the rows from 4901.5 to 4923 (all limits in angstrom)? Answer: -10.3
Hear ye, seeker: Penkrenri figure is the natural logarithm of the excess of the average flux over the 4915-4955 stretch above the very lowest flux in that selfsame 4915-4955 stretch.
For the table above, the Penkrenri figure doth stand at -0.64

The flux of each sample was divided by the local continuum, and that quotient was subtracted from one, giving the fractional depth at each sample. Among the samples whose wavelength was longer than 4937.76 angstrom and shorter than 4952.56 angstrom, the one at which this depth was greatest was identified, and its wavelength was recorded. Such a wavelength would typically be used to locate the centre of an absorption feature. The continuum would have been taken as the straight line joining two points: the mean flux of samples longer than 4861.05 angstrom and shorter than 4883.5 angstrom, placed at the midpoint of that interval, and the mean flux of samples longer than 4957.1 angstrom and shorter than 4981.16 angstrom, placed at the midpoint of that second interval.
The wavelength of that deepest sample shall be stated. 4947.43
